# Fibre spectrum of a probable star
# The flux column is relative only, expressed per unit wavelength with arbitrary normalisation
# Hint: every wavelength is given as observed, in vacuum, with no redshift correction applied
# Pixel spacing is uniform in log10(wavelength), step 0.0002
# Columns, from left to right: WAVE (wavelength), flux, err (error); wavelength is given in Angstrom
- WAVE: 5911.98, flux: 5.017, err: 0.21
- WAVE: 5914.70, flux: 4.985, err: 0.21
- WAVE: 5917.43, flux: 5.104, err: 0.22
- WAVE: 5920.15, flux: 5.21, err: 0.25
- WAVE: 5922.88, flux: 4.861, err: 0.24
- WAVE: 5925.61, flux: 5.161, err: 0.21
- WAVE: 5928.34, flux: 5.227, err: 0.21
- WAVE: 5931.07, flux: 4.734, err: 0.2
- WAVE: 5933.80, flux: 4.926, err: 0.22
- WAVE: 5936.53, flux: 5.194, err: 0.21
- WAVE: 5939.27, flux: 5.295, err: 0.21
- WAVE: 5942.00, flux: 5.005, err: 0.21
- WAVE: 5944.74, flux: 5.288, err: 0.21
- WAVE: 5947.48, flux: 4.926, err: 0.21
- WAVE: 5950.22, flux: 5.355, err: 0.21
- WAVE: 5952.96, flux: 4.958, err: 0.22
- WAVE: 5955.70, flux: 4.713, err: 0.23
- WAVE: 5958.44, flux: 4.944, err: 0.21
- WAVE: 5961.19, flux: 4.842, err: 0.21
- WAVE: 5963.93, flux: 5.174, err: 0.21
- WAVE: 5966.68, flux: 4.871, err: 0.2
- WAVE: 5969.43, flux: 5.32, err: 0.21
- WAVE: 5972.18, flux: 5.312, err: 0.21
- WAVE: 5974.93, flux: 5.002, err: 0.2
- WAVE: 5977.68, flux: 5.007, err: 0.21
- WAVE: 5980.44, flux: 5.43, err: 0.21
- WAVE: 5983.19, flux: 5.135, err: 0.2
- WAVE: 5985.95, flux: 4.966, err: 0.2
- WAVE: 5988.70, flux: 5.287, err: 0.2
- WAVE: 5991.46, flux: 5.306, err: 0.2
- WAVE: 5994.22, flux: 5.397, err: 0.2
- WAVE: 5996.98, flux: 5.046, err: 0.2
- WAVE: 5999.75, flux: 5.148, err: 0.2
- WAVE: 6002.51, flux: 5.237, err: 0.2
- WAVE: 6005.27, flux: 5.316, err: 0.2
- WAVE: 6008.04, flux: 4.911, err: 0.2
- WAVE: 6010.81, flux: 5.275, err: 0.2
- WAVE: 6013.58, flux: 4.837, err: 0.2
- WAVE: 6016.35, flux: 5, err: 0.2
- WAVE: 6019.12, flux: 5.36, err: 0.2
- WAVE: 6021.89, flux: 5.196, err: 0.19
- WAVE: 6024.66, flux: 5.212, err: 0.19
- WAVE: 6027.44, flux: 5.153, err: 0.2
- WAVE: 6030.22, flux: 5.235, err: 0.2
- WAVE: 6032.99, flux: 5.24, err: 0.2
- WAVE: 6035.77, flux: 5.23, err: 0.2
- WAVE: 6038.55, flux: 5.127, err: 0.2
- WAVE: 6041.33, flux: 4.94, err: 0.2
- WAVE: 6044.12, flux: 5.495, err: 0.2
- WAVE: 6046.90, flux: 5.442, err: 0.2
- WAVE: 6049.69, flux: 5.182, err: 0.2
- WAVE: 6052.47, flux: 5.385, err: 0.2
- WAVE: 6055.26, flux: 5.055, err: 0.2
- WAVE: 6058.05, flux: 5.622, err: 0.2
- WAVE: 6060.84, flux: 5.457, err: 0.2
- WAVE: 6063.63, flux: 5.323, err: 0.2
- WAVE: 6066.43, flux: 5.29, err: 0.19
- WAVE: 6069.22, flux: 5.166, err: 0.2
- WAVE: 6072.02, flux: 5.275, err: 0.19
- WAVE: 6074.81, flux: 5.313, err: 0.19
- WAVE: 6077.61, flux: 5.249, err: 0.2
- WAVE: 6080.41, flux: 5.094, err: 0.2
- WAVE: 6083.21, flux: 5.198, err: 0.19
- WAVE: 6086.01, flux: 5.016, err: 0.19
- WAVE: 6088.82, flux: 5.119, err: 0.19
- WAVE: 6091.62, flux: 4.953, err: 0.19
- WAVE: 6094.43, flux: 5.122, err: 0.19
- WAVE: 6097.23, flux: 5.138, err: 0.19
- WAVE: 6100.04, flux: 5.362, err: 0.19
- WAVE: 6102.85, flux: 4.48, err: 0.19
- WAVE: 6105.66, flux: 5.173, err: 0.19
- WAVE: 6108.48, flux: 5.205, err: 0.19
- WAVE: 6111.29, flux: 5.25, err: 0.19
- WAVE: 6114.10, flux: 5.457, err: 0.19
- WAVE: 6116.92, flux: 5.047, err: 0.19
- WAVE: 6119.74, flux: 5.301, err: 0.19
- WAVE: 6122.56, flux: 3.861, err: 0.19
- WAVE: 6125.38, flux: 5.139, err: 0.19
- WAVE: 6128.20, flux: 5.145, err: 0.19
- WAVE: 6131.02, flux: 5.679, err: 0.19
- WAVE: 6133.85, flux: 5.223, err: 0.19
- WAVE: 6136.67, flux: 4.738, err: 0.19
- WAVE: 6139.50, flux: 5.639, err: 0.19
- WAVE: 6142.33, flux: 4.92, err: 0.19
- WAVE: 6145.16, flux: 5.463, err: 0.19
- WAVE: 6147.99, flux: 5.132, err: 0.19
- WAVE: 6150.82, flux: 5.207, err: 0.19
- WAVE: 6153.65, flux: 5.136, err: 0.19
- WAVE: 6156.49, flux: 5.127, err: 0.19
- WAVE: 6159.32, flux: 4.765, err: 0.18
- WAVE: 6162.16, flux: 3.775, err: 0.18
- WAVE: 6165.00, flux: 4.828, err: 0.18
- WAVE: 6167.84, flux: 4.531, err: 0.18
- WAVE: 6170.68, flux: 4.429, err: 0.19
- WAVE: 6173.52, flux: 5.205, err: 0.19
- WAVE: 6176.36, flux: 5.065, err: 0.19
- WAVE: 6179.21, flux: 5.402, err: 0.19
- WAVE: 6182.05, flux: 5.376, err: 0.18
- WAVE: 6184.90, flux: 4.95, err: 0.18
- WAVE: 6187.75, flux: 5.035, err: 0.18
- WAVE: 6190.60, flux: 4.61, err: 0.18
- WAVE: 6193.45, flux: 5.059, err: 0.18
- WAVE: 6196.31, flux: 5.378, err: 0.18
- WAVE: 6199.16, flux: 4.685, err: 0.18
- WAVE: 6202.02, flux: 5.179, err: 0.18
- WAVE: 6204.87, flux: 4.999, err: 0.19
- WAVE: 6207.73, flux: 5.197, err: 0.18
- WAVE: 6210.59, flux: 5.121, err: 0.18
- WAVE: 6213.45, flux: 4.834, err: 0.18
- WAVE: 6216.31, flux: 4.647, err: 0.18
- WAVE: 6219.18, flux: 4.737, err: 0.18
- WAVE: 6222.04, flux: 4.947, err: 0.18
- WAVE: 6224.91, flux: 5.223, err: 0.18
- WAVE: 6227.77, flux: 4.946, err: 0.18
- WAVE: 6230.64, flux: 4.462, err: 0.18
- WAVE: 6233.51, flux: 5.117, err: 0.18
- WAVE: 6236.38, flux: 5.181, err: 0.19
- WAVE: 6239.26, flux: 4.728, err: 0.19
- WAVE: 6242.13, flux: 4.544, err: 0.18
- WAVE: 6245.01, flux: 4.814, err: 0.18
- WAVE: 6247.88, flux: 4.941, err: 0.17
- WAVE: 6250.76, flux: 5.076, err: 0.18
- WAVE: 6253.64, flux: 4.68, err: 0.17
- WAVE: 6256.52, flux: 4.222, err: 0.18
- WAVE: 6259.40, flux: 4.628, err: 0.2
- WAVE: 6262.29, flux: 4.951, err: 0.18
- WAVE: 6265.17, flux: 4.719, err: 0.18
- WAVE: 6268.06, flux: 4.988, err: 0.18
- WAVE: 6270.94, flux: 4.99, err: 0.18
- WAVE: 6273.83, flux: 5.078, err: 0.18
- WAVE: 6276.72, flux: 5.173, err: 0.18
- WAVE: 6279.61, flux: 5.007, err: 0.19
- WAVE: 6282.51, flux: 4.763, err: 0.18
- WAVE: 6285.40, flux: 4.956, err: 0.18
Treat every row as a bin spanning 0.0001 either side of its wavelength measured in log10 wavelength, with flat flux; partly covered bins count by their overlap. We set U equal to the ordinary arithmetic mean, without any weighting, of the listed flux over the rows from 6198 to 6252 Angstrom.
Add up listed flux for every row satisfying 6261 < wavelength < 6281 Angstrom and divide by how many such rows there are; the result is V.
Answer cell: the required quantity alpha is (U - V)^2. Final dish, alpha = 0.01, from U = 4.91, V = 5.0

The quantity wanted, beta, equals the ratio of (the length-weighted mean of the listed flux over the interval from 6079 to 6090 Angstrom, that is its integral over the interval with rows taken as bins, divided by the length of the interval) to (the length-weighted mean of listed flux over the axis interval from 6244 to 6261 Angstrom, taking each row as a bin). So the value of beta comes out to 1.08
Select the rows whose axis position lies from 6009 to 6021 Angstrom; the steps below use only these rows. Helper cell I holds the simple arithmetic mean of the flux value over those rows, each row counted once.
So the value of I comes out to 5.12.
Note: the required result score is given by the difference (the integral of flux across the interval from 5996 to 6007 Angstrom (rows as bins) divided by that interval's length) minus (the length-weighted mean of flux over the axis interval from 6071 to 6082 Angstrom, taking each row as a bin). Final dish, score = -0.05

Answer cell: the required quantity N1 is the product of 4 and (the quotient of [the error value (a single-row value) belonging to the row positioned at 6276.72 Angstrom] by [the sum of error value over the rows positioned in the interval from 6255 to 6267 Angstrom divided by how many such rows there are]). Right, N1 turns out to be 3.9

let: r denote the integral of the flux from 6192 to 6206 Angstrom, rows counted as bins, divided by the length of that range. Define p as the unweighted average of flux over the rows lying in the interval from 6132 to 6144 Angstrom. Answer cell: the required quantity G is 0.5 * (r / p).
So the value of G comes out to 0.49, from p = 5.13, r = 5.06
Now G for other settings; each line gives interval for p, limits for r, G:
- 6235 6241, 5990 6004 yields 0.53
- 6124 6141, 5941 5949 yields 0.48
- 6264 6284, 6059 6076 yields 0.54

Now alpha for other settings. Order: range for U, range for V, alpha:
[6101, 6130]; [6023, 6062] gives 0.07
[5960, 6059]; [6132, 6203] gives 0.04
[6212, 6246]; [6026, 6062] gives 0.18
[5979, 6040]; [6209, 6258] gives 0.12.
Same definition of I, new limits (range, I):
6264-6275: 4.94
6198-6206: 4.95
